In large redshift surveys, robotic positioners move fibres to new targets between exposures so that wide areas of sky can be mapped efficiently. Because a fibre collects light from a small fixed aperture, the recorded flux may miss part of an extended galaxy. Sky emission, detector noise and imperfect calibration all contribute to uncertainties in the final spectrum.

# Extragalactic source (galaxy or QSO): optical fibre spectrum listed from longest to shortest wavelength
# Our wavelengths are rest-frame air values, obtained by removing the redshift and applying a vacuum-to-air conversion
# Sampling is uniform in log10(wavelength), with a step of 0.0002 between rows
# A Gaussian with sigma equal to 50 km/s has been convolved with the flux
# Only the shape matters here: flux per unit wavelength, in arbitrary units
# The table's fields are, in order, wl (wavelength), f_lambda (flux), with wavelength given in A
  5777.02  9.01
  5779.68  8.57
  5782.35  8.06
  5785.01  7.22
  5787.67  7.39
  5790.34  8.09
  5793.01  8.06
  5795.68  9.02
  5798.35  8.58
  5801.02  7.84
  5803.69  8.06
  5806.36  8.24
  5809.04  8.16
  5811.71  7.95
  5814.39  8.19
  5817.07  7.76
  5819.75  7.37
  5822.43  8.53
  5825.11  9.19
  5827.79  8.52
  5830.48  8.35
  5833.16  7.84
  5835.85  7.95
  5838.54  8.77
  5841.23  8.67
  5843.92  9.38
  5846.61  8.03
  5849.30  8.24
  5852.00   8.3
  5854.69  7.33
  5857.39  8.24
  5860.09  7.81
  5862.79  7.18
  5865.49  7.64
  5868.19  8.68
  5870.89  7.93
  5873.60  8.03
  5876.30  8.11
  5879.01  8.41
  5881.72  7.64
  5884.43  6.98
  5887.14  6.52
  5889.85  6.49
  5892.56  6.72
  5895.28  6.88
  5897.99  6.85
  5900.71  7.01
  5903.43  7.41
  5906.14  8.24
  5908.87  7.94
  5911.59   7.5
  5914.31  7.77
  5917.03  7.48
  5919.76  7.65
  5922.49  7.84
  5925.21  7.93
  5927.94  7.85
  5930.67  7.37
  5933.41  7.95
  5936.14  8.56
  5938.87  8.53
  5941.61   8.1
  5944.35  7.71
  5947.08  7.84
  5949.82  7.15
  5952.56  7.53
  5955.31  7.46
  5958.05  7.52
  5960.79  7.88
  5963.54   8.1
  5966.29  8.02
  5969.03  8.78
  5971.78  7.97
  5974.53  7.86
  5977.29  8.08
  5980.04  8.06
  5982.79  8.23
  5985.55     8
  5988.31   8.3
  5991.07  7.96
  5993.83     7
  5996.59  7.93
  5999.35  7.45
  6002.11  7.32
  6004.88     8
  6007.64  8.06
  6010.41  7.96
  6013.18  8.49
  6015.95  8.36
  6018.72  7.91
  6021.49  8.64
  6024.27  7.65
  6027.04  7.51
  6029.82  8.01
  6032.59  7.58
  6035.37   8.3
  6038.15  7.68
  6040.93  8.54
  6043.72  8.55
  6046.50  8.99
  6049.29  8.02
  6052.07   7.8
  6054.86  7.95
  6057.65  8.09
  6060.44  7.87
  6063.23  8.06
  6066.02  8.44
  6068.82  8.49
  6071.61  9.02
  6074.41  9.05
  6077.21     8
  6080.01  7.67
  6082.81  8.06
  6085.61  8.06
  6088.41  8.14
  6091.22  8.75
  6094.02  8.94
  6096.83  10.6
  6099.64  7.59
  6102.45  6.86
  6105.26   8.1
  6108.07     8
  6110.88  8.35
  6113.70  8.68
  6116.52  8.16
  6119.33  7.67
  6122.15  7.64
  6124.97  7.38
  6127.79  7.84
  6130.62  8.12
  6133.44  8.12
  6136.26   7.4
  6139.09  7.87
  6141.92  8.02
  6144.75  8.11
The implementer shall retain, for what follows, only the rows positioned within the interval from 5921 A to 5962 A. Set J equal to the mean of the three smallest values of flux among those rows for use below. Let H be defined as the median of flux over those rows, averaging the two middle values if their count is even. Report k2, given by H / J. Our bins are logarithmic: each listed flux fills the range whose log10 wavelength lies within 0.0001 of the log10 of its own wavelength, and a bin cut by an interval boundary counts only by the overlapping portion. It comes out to 1.07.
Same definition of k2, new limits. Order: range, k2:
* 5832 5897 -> 1.21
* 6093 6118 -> 1.09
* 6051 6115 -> 1.10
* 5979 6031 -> 1.10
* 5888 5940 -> 1.14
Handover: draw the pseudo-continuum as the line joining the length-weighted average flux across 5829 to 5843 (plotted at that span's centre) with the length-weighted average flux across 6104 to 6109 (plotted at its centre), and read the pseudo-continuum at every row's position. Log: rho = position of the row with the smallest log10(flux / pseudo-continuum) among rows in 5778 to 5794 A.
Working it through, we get 5785.01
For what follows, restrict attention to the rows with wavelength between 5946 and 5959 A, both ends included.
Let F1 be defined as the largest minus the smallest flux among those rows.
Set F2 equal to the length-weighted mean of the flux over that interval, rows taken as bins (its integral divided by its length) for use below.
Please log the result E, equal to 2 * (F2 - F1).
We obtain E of 13.6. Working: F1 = 0.69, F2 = 7.49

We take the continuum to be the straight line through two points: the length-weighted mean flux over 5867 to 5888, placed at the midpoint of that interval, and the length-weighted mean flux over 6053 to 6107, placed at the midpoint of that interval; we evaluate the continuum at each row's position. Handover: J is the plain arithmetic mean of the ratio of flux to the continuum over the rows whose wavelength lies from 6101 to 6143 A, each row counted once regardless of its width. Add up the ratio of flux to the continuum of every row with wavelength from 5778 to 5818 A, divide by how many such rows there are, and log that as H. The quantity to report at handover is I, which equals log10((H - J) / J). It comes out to -0.9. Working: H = 1.06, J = 0.94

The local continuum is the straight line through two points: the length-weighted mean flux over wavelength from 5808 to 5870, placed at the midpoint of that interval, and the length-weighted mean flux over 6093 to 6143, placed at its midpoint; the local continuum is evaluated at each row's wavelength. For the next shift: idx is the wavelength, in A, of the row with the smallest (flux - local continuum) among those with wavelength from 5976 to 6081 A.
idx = 5993.83 A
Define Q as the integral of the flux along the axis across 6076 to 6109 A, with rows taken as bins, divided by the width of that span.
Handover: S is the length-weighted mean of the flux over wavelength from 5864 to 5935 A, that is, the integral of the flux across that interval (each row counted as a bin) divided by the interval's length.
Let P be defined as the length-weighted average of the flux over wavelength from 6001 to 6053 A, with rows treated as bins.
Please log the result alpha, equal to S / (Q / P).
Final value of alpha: 7.4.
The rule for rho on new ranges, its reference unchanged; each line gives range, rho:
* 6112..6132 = 6124.97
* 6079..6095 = 6080.01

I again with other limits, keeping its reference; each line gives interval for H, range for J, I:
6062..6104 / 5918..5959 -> -1.5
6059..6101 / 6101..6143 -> -1.1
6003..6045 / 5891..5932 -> -1.4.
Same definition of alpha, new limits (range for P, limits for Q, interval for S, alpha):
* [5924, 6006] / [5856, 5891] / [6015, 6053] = 8.3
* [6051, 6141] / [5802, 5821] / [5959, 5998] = 8.2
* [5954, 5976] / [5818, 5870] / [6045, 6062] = 7.9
